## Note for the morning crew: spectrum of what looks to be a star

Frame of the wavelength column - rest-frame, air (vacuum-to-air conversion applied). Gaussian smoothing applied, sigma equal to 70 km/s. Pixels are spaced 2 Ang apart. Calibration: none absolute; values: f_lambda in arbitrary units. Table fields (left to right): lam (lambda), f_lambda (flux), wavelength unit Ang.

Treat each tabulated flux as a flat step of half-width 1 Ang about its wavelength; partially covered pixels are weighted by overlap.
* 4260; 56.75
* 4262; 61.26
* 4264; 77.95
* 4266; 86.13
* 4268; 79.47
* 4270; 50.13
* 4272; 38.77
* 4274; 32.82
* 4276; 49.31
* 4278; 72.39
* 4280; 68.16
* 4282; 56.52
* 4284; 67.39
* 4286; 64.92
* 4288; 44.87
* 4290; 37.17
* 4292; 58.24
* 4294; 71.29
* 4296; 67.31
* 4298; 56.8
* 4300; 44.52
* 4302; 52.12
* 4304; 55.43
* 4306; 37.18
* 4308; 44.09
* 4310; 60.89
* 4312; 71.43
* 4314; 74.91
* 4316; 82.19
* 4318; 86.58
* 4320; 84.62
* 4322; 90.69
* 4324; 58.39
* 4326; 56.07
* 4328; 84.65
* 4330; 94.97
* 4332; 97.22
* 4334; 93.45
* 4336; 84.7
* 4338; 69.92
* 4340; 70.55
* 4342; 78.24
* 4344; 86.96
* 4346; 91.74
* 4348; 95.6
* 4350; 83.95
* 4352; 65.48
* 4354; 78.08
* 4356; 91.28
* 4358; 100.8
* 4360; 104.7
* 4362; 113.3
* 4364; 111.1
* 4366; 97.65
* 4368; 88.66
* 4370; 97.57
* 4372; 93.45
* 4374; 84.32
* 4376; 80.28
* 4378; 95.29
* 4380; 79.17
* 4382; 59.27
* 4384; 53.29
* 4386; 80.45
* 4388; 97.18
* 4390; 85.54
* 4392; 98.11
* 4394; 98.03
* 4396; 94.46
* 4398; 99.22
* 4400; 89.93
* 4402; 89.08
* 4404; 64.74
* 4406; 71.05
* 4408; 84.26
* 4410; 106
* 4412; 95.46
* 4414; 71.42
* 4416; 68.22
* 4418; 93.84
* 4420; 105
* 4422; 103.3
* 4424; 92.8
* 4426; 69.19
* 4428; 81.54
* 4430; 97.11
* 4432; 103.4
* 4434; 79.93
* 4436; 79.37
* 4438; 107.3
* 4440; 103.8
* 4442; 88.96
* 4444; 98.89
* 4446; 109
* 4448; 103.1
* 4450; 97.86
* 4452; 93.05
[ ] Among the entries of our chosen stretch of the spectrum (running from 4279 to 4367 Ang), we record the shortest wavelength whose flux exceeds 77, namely 4316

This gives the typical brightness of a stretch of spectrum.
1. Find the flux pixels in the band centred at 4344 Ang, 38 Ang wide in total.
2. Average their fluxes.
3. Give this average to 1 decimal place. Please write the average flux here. 86.4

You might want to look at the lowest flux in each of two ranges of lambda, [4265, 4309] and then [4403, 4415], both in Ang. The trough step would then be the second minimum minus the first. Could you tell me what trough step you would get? 32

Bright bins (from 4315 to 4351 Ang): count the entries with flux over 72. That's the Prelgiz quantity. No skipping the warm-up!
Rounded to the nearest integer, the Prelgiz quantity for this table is 14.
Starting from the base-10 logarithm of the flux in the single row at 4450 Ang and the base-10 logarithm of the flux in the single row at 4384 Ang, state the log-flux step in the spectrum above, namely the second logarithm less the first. -0.3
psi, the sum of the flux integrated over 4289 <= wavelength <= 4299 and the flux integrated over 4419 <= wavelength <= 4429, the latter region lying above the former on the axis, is 1485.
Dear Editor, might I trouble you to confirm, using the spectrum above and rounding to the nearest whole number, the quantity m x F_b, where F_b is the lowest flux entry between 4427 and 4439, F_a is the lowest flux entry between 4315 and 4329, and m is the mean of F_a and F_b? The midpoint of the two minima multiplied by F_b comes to 5375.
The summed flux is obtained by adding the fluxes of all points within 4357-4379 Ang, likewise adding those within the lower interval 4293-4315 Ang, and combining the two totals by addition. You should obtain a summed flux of 1703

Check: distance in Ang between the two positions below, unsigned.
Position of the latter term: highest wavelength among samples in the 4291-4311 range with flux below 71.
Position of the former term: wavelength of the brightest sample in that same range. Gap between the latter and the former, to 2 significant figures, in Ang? 16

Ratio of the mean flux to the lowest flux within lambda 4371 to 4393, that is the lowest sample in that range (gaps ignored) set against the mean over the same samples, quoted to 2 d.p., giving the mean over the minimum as 1.55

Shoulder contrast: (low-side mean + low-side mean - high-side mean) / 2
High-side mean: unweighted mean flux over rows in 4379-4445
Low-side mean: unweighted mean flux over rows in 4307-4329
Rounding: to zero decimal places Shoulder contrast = 28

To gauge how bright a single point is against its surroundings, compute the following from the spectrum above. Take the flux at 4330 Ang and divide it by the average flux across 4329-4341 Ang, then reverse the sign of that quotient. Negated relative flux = -1.12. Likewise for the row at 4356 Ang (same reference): -1.07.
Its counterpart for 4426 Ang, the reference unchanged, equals -0.81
